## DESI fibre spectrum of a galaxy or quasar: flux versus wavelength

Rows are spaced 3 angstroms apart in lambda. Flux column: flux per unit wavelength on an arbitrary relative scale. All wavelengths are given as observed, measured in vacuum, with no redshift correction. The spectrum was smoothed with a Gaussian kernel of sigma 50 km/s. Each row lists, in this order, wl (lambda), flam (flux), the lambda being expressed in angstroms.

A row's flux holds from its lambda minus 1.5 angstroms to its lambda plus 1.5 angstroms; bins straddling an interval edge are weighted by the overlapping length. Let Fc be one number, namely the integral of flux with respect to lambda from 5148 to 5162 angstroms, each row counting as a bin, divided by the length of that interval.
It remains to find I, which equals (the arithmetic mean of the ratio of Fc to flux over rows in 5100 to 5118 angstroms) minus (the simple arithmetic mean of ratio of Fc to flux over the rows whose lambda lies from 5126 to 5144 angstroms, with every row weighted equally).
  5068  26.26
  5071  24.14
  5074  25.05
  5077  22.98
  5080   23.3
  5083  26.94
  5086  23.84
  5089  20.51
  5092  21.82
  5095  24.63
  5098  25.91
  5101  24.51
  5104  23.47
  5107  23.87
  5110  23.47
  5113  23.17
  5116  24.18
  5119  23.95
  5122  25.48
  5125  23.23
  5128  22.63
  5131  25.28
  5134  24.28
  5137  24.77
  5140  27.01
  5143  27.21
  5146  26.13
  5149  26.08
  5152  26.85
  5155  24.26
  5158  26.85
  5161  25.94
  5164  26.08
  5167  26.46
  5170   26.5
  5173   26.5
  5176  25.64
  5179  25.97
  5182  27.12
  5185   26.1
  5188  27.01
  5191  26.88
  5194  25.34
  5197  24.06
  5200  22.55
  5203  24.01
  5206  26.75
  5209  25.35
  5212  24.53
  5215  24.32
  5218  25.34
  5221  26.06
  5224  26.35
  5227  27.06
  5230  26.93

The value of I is 0.06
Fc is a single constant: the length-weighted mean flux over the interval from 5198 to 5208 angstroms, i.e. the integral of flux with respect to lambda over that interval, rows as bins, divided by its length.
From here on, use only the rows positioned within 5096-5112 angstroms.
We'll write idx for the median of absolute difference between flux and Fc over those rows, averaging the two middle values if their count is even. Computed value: 0.99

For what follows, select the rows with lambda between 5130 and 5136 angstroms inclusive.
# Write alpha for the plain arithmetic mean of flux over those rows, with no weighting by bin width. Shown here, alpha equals 24.8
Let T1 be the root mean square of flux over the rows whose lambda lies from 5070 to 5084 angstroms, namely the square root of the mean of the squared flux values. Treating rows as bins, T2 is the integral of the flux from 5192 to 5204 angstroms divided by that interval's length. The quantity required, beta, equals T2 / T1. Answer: 0.98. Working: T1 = 24.5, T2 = 24.1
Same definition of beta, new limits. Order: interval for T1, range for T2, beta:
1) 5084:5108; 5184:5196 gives 1.11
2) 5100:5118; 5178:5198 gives 1.10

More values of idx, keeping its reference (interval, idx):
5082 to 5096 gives 2.48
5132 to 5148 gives 1.67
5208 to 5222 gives 0.88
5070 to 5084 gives 1.16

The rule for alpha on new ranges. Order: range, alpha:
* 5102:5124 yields 23.9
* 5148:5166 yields 26.0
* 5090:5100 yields 24.1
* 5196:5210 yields 24.5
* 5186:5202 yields 25.2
